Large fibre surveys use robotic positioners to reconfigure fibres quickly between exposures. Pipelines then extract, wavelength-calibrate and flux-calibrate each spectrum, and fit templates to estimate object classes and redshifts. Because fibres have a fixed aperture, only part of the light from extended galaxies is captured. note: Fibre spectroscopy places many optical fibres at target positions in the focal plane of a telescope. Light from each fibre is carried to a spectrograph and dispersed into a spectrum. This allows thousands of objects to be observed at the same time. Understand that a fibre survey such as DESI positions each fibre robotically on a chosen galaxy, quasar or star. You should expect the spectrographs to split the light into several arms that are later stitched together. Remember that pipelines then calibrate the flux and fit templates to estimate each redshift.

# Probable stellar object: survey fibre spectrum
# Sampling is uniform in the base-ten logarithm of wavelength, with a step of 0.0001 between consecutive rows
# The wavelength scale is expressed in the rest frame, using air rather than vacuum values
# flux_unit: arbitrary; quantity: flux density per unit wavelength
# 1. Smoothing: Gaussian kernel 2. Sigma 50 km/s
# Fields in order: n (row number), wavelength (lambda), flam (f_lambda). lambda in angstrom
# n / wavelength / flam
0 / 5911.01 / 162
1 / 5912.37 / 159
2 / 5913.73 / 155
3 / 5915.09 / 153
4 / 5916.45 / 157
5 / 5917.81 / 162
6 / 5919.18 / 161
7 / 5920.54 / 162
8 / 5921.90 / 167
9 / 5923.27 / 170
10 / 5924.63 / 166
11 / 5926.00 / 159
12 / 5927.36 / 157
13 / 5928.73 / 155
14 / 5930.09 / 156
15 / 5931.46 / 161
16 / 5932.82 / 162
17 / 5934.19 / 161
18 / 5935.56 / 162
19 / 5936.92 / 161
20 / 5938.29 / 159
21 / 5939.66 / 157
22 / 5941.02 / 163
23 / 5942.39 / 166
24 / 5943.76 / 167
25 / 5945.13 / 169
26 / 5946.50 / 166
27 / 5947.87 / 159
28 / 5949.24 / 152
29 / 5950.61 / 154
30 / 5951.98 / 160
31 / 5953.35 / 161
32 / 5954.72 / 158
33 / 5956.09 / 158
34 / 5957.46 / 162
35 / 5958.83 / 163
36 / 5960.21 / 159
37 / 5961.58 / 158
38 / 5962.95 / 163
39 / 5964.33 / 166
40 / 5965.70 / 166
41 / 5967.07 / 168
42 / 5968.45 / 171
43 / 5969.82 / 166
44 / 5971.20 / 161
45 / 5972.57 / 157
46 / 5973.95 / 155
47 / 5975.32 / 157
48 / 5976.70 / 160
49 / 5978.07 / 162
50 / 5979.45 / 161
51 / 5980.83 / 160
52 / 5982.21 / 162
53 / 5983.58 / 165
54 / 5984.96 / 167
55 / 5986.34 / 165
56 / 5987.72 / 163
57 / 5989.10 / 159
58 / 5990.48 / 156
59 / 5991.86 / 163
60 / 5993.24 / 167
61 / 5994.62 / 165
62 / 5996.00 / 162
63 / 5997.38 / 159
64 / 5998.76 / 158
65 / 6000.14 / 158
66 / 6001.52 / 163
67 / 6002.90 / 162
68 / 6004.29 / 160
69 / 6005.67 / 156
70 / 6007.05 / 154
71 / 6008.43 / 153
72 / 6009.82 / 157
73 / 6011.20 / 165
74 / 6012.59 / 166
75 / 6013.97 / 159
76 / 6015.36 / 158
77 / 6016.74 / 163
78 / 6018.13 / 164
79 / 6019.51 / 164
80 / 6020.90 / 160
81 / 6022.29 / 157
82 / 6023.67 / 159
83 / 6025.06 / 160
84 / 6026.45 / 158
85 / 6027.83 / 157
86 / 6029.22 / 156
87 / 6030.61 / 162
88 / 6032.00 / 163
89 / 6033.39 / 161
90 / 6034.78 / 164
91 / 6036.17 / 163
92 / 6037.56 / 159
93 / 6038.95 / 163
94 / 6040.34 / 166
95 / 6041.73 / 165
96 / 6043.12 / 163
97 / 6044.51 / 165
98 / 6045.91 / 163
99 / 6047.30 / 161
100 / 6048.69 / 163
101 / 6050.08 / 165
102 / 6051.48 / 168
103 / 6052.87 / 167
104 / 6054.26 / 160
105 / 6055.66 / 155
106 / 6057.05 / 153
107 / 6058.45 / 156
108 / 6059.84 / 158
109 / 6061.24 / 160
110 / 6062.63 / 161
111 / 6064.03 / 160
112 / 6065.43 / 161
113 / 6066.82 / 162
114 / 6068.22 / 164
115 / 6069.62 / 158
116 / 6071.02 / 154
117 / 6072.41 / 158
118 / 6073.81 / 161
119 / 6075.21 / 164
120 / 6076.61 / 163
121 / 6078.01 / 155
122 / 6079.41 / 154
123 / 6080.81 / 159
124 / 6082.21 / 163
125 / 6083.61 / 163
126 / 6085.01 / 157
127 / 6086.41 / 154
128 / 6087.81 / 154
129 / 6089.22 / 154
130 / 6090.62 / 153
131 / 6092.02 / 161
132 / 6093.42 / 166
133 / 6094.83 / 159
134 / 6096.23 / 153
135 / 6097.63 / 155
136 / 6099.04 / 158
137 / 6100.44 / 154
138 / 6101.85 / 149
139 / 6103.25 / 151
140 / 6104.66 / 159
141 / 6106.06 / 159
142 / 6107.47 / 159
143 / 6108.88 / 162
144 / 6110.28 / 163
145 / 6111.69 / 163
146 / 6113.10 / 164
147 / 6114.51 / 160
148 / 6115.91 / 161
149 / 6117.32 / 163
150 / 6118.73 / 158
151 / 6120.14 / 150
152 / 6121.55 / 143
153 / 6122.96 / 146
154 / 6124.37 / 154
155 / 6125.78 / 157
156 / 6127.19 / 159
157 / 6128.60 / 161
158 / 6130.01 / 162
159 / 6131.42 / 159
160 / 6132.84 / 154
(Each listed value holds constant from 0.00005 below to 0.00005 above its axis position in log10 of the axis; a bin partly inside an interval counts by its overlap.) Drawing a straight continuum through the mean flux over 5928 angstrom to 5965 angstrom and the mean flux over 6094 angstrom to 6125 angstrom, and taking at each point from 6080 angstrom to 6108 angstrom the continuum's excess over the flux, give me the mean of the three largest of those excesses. 5.8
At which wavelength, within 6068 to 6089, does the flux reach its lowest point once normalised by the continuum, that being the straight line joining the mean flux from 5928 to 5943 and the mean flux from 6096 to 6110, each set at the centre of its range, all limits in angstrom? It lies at 6071.02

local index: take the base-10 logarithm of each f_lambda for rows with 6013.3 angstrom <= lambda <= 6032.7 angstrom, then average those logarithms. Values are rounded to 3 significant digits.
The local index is 2.20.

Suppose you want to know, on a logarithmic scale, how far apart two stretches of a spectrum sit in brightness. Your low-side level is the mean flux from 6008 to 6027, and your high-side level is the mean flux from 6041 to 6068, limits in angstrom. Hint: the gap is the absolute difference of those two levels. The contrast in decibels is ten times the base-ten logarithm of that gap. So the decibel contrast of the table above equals 1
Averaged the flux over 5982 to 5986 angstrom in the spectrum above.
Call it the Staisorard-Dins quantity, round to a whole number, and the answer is 165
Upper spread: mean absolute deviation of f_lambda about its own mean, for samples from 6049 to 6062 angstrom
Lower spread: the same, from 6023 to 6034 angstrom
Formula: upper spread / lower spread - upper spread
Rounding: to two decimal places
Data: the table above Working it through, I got -2.15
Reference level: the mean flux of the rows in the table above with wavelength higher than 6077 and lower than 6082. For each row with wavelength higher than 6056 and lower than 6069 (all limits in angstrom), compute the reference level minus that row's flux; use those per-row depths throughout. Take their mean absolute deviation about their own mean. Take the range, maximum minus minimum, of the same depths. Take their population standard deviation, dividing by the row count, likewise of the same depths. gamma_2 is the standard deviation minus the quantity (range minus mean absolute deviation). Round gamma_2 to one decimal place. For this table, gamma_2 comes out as -5.4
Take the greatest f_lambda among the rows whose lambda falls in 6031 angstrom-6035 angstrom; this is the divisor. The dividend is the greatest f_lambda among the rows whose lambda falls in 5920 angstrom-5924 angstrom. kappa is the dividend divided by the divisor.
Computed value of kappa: 1.04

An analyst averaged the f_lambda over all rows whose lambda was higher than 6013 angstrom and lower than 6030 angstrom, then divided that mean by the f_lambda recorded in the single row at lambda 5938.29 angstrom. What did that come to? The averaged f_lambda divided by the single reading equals 1.00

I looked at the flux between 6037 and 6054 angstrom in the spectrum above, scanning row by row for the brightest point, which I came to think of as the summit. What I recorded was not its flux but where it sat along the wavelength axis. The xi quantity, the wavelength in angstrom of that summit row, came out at 6051.48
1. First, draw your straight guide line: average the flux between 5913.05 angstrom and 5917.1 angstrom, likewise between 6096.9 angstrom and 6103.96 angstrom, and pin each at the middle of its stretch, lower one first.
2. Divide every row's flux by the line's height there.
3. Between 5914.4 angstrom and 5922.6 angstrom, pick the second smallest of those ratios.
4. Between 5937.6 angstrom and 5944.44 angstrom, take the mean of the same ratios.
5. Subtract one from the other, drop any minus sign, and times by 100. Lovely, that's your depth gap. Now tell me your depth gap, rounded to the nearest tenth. 3.6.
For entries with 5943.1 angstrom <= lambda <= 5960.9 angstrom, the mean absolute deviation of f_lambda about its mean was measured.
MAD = 3.7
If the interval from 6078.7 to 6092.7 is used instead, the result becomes 3.4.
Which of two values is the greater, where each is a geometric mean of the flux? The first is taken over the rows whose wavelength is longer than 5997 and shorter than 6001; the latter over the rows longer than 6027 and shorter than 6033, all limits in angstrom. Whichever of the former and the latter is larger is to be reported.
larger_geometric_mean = 159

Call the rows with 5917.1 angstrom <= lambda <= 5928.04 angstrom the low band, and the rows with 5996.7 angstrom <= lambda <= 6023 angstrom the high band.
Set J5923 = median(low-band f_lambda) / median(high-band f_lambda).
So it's 1.02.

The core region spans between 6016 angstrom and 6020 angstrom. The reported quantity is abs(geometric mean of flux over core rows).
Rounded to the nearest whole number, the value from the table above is 164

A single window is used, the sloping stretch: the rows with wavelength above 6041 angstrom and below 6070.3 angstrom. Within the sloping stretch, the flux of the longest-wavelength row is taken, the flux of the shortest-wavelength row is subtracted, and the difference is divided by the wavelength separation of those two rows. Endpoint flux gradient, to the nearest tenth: -0.3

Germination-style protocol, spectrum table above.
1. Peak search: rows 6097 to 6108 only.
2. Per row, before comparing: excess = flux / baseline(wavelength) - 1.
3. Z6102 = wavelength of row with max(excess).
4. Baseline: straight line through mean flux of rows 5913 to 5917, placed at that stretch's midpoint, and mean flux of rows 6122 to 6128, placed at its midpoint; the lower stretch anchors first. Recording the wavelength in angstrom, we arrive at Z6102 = 6107.47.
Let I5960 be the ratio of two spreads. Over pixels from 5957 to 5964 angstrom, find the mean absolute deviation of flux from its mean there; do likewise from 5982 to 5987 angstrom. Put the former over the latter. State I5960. 1.45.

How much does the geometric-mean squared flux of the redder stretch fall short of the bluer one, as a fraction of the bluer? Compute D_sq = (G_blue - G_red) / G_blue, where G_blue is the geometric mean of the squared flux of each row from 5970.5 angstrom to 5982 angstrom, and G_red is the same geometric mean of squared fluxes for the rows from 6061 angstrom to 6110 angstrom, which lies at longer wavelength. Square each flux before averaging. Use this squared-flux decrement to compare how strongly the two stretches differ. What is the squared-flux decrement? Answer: 0.012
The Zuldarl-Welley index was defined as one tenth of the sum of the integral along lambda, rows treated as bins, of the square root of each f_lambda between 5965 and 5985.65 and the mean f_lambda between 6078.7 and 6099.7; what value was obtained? 42.1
